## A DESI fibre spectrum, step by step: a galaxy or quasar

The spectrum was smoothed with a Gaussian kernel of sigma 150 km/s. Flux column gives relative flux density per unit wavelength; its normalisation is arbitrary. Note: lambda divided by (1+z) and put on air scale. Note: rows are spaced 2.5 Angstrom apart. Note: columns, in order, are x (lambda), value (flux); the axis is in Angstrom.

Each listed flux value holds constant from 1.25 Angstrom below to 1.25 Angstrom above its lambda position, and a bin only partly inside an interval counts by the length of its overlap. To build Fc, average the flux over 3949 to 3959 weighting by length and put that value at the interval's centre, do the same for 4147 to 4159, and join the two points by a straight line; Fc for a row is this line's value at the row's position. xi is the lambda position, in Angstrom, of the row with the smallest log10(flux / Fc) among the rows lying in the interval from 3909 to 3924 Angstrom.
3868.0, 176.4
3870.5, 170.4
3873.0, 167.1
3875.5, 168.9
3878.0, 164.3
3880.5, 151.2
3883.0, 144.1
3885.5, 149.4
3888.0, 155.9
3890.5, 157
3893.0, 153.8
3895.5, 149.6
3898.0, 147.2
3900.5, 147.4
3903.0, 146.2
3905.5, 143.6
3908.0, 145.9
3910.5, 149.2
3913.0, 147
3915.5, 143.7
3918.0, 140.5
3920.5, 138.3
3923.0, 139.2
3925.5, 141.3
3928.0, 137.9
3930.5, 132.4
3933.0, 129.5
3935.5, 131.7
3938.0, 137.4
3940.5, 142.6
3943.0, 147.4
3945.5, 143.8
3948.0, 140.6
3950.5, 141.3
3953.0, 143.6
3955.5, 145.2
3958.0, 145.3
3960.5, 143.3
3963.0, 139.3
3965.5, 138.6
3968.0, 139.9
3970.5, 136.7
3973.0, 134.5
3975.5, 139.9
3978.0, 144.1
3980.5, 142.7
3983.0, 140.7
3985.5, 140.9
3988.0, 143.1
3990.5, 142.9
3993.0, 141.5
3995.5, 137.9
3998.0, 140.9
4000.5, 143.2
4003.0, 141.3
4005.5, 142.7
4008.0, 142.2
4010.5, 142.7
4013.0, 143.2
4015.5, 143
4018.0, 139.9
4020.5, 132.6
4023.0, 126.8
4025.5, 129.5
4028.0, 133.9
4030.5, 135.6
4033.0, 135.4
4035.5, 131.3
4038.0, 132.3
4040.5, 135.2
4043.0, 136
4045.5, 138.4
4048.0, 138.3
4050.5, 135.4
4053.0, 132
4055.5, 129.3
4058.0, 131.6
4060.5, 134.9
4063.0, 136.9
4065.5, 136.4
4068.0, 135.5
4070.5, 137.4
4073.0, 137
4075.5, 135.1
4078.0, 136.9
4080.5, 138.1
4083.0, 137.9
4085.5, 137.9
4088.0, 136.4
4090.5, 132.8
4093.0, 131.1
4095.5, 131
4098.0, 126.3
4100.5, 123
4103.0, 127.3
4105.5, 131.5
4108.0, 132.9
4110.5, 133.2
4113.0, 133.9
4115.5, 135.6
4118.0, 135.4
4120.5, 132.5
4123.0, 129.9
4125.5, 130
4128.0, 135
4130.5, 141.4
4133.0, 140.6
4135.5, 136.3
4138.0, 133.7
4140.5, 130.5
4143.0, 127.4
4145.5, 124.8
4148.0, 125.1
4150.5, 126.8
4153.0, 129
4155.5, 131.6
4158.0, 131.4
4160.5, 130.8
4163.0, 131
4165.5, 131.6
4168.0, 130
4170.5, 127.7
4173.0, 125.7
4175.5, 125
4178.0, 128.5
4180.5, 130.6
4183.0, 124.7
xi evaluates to 3920.5 Angstrom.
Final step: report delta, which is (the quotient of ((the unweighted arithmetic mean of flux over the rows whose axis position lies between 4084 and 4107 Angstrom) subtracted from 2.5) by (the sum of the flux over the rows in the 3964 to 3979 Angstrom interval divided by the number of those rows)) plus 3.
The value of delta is 2.077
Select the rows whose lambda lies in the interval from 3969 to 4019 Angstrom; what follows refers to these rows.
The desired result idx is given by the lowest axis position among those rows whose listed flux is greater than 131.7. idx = 3970.5 Angstrom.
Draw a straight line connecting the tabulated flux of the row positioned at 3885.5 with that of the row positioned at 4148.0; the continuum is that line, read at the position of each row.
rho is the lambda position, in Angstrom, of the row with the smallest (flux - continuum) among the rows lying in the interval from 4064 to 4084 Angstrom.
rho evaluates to 4068.0 Angstrom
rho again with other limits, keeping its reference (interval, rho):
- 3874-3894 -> 3883.0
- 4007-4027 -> 4023.0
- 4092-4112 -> 4100.5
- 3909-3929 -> 3920.5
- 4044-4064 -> 4055.5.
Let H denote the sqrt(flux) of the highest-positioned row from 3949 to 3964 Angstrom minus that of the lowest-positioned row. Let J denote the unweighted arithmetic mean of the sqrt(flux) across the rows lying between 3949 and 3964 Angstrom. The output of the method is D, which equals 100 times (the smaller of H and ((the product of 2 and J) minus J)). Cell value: -8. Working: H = -0.08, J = 12.0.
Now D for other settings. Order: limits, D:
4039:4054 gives -14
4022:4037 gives 20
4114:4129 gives -3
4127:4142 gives -20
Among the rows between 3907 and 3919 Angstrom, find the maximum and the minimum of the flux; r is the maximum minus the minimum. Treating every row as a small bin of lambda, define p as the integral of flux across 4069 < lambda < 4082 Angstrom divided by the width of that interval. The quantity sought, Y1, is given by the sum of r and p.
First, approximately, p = 137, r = 8.7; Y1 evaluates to 146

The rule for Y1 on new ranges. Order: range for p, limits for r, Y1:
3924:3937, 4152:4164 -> 137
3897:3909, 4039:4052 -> 149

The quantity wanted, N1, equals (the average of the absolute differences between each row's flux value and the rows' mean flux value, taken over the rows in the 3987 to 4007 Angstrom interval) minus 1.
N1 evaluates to 0.3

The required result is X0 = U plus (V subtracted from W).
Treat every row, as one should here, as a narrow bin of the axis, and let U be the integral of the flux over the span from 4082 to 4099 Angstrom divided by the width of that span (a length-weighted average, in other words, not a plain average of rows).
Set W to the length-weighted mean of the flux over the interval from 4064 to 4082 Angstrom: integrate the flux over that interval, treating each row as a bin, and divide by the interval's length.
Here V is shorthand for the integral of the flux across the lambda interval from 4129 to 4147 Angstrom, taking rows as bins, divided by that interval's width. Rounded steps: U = 133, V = 133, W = 137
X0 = 137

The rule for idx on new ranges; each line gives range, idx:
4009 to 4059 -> 4010.5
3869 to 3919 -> 3870.5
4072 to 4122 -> 4073.0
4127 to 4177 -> 4128.0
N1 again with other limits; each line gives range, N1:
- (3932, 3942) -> 3.7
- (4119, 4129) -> 0.9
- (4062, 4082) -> -0.3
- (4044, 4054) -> 1.3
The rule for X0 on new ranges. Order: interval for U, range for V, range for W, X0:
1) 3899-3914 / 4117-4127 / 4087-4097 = 147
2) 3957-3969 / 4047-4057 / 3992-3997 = 147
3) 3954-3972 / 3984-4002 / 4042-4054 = 136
